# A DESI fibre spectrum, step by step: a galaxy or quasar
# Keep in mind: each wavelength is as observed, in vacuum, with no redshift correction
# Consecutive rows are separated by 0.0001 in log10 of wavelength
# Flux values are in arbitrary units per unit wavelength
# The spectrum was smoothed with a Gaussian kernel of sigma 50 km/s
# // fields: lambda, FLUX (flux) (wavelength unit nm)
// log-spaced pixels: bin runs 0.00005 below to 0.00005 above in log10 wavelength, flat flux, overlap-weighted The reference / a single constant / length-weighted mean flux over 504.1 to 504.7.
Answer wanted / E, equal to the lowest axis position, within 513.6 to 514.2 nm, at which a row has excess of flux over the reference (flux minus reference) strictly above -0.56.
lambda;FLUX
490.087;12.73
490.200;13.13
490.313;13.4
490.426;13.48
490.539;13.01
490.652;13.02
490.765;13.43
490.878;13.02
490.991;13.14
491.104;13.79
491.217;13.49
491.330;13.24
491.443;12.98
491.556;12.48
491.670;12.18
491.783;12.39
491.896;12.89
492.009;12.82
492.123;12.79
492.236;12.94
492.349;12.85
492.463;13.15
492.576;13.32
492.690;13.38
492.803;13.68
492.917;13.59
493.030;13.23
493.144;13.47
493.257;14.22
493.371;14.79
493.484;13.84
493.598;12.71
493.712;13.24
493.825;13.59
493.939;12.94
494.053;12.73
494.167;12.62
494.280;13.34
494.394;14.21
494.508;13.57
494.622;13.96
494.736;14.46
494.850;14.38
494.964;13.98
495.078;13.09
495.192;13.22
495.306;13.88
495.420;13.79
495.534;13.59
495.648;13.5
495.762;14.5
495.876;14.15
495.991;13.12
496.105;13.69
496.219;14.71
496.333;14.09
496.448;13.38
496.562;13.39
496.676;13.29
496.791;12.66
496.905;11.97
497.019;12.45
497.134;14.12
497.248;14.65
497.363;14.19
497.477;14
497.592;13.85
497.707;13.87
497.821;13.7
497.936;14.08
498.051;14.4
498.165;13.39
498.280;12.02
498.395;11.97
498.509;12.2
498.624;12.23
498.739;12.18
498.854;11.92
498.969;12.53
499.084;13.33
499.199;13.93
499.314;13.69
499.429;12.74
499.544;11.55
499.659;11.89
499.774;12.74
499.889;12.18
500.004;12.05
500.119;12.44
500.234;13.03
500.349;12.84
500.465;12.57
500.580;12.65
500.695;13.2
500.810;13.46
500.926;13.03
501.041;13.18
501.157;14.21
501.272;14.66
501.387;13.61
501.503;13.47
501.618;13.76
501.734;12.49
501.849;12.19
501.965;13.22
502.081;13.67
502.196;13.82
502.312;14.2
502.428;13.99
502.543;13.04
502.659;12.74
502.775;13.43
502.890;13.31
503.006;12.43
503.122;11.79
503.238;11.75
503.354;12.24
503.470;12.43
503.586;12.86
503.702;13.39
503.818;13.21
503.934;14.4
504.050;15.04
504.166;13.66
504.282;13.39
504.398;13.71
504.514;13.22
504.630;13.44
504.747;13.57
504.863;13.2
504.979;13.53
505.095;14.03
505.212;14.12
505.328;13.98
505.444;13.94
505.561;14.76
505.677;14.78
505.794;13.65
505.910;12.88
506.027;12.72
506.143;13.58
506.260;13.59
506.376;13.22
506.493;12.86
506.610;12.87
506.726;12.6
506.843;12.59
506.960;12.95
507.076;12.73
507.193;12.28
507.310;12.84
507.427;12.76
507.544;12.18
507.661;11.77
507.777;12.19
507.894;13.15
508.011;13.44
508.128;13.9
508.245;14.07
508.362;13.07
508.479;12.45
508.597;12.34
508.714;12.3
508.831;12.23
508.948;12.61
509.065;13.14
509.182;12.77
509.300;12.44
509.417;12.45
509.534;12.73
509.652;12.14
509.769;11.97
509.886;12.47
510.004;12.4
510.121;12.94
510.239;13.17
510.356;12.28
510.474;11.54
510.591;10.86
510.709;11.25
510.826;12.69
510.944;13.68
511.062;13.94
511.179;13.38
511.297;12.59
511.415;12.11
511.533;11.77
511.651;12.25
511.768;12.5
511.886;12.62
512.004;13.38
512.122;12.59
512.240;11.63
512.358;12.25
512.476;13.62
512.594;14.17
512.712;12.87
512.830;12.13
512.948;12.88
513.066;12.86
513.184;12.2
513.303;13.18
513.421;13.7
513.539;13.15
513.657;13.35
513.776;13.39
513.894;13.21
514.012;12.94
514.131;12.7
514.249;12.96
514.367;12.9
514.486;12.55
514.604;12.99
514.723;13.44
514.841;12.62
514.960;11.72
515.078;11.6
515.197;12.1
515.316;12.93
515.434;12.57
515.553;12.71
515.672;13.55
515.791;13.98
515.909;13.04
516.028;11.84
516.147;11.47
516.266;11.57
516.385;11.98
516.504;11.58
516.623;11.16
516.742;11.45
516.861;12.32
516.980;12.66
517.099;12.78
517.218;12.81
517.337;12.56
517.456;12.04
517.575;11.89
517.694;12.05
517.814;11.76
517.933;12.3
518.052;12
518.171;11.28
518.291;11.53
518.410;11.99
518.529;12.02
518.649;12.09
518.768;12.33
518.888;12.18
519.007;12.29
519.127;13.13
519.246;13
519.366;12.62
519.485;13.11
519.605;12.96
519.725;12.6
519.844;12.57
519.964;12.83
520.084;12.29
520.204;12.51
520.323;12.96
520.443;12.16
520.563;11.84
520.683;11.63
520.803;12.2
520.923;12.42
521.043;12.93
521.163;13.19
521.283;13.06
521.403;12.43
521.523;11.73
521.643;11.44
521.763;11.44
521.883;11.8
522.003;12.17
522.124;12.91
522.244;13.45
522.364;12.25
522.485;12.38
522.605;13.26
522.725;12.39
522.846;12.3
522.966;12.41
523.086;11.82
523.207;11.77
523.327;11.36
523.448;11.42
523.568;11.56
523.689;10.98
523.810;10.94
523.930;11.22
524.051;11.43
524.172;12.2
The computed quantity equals 513.657 nm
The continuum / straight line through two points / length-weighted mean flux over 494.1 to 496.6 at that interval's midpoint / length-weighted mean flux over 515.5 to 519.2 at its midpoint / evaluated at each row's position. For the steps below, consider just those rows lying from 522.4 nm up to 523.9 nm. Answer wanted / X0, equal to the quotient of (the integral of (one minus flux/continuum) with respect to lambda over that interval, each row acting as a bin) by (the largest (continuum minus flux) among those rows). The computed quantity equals -0.012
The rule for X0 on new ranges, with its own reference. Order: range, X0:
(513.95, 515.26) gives -0.027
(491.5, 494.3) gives 0.083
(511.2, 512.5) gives 0.013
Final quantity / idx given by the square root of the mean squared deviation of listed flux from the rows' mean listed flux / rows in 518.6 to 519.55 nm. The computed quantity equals 0.40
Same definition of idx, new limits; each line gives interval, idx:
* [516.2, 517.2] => 0.56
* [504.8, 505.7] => 0.51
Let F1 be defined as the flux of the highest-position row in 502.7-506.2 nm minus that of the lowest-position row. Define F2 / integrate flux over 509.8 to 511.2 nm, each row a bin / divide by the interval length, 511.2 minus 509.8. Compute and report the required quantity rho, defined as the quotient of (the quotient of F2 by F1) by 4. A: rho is 21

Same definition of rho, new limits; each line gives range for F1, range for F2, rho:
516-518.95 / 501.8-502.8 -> 10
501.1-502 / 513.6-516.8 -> -3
